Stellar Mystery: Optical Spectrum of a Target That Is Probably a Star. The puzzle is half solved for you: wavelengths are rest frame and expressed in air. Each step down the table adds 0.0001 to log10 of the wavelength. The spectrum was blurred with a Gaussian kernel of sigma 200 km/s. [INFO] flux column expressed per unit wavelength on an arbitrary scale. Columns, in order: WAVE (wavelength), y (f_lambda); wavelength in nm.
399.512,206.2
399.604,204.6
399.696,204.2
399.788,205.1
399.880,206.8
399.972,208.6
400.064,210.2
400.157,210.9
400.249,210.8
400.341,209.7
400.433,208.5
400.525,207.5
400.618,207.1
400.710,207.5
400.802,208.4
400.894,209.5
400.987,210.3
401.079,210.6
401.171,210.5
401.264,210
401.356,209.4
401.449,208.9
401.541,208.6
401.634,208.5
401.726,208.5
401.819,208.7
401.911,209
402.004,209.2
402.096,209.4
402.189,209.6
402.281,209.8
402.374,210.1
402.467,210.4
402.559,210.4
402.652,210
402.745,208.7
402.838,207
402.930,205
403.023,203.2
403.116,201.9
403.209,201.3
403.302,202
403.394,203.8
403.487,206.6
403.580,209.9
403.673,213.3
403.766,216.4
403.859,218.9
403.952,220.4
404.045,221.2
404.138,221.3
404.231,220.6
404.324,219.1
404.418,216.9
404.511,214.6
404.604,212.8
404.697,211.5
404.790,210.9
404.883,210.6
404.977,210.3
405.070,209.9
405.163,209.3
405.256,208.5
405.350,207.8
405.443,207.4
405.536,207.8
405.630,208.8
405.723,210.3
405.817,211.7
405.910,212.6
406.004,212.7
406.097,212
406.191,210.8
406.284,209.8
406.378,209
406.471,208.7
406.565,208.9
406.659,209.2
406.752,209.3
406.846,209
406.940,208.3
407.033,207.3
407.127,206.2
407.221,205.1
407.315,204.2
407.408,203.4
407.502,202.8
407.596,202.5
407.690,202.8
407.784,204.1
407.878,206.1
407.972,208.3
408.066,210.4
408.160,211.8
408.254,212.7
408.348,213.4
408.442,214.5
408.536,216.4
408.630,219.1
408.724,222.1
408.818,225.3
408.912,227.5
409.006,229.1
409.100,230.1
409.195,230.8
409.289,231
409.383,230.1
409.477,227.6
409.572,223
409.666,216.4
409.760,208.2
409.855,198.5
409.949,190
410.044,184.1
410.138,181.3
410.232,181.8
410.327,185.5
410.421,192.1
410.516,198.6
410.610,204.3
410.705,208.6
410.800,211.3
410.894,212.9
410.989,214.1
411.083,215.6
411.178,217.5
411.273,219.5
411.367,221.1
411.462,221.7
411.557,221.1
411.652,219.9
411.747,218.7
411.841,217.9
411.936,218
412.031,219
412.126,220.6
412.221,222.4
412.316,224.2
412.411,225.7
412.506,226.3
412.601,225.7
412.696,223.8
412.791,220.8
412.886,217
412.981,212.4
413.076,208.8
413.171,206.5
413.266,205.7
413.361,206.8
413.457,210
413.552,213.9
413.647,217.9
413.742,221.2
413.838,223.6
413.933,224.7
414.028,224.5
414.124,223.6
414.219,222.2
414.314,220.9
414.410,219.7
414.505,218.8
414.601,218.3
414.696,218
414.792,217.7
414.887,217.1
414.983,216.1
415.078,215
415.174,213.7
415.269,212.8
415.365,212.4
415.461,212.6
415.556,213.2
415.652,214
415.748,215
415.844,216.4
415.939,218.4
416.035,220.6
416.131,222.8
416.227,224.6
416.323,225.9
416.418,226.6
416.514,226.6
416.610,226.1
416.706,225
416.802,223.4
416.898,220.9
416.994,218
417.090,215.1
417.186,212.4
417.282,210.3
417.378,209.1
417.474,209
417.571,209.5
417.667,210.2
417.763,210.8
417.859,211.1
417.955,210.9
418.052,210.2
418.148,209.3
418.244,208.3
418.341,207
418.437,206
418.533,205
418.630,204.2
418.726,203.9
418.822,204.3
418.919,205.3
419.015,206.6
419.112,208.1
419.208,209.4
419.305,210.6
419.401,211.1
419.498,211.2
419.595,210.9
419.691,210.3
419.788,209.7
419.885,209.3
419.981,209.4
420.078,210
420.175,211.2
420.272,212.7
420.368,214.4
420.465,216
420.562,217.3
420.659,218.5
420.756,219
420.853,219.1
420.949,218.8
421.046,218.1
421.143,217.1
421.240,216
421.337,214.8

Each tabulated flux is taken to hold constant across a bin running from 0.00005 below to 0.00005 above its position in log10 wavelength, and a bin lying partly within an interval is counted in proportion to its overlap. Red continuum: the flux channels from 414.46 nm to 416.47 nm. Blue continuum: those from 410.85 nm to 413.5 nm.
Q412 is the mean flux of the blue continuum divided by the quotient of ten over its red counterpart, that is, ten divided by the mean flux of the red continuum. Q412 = 4736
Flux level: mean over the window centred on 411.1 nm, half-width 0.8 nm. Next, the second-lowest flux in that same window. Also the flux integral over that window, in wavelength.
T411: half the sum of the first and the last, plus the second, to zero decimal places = 468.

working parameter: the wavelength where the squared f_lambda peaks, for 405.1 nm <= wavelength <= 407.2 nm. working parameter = 406.004 nm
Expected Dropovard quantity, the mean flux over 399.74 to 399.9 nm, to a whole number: 206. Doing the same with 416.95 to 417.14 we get 217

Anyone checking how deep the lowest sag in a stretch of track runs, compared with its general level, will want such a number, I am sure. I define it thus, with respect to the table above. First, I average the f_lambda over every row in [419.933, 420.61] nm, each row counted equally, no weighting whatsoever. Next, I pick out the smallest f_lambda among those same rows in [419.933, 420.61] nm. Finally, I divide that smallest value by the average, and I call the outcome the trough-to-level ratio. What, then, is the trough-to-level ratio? 0.983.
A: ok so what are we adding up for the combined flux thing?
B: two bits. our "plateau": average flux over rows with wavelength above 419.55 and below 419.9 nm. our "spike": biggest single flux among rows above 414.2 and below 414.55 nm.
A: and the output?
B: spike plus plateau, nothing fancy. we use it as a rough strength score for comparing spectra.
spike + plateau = 432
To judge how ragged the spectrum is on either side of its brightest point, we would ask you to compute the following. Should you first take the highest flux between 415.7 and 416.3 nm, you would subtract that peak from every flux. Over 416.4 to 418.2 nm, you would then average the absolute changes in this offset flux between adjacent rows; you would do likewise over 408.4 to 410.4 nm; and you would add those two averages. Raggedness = 4.7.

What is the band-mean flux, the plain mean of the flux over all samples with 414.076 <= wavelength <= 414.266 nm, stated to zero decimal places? 223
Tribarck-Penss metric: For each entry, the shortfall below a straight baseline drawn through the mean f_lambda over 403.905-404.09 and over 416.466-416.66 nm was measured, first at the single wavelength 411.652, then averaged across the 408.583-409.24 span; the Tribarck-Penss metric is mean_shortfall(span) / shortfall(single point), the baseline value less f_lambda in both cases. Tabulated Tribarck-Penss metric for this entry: -1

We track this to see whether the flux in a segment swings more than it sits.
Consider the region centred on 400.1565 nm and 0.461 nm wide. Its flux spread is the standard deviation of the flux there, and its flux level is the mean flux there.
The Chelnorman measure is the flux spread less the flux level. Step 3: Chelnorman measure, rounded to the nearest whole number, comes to -209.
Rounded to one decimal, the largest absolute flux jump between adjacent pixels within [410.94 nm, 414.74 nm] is 4.6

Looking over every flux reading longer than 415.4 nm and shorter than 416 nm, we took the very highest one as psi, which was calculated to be 218.4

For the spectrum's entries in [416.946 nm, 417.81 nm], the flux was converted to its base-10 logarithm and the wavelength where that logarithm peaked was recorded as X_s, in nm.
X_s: 416.994 nm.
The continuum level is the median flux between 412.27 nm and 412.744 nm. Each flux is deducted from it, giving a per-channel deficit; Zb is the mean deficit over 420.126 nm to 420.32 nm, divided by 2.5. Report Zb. 5.5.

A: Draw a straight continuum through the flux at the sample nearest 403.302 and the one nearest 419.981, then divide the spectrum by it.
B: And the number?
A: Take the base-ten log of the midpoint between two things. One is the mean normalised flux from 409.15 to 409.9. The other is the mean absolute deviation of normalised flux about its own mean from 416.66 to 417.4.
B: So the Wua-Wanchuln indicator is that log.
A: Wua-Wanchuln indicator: -0.259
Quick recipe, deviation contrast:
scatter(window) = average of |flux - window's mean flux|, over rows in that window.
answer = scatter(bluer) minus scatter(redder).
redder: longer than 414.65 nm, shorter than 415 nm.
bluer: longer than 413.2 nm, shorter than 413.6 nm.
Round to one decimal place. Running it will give 2.2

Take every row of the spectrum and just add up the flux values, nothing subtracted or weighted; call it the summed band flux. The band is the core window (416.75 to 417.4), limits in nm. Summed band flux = 1509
